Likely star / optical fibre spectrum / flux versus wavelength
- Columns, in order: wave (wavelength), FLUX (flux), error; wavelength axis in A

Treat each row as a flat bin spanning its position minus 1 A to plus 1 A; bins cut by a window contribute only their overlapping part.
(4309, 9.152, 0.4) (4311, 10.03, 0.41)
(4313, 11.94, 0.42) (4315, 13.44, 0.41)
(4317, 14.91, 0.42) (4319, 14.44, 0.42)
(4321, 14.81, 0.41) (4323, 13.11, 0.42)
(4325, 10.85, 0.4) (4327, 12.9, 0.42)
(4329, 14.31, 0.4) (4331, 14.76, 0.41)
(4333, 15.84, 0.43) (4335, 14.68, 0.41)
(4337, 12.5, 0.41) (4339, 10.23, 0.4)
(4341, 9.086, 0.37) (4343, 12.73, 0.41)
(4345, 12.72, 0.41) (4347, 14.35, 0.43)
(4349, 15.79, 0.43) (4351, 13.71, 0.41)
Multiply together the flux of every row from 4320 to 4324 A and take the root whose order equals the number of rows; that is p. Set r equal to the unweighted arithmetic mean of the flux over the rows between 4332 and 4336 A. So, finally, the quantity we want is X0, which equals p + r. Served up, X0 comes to 29.2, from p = 13.9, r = 15.3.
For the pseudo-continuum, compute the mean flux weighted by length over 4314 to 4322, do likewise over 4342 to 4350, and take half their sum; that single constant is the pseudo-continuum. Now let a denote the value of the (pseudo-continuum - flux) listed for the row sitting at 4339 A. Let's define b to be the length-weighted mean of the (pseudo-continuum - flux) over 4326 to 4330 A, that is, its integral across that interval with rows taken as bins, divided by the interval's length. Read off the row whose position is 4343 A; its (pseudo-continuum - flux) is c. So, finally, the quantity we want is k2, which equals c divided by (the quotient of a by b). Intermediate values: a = 3.9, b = 0.5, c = 1.4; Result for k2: 0.2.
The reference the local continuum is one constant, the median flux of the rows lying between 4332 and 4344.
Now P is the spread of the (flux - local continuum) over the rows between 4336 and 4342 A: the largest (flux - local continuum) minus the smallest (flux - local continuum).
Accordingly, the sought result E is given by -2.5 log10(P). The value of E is -1.33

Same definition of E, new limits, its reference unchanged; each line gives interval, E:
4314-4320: -0.42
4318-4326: -1.49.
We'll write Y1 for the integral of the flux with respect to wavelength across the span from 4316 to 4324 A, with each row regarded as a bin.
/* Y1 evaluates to 115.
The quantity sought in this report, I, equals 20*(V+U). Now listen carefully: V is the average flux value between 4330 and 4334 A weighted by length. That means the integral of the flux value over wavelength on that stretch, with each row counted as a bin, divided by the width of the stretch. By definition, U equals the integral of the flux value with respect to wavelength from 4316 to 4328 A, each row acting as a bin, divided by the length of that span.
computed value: 576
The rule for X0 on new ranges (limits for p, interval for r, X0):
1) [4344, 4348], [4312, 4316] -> 26.2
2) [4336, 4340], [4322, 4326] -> 23.3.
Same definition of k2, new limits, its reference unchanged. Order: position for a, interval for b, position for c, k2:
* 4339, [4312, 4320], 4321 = -0.1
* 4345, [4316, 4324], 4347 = 0.0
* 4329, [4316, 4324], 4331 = -0.6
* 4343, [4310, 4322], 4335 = -0.3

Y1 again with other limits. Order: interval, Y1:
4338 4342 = 39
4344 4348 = 54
